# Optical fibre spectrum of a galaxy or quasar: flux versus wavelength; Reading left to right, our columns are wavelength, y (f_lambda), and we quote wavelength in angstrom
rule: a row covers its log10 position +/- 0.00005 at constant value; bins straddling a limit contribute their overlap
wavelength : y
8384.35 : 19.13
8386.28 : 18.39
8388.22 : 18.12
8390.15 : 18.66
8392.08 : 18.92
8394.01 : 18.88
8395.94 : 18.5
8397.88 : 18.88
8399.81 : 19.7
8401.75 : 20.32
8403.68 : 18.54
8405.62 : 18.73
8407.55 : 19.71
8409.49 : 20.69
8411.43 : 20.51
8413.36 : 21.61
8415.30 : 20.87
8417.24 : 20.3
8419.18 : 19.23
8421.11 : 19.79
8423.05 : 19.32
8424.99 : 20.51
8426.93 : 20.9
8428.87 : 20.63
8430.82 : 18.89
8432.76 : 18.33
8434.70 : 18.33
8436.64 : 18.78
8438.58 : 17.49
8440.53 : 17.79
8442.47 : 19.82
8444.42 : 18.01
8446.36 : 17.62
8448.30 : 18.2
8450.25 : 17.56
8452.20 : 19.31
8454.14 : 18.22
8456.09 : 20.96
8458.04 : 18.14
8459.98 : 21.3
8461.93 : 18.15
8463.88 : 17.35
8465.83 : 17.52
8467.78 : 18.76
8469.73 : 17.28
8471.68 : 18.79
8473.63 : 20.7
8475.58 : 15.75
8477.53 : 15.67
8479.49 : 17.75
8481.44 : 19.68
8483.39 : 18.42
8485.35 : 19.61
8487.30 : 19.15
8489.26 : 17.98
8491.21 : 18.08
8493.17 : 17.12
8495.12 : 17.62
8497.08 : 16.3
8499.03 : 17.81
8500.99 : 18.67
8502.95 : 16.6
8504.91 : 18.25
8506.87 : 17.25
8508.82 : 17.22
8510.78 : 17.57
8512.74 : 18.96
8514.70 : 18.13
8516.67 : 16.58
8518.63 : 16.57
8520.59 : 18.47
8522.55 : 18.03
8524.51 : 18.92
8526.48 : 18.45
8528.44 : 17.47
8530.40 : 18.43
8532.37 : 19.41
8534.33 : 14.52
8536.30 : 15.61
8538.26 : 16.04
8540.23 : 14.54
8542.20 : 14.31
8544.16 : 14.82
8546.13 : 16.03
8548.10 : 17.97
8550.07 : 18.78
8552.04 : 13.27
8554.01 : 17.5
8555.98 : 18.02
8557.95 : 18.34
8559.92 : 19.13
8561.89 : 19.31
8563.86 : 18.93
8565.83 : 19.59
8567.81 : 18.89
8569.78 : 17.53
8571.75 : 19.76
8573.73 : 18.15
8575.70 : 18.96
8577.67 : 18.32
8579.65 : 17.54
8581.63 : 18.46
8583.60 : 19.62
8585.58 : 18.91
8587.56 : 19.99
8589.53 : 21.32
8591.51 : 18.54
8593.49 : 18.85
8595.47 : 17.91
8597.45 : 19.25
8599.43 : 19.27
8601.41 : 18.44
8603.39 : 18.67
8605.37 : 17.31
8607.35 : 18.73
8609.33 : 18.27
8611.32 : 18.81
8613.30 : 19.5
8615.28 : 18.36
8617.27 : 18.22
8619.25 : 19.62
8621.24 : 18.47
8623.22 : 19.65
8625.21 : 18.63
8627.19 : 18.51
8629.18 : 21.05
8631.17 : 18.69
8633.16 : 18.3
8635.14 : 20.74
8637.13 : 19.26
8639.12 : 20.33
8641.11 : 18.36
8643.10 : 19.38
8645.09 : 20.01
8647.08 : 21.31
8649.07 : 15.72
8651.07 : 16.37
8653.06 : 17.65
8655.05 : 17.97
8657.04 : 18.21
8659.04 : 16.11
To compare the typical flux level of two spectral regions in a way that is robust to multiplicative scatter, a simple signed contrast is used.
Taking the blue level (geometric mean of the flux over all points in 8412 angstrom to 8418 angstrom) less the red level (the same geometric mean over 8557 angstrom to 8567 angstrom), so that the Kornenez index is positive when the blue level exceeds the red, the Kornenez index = 1.9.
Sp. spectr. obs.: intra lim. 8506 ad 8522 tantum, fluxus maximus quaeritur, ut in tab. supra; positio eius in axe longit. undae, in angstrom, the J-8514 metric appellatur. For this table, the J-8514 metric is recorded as 8512.74 angstrom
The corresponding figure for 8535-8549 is 8548.10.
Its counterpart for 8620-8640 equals 8629.18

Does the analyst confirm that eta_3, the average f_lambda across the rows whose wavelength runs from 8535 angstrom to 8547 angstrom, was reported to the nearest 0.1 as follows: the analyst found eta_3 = 15.2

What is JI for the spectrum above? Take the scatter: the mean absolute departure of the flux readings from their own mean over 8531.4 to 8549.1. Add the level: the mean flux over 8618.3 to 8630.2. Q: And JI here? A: 20.6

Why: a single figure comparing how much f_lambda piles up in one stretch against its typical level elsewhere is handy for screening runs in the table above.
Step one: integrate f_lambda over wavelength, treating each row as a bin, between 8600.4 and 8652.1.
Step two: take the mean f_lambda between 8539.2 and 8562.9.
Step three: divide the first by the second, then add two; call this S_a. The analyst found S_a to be 60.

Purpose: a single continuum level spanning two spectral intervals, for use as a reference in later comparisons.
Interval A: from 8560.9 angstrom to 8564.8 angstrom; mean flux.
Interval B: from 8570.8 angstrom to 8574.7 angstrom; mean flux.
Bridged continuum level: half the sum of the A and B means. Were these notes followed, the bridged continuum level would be 19.0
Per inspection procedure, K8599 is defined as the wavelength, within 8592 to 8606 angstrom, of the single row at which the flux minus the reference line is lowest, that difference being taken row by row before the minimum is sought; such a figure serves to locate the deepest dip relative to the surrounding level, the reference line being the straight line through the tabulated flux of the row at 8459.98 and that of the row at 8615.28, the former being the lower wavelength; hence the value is 8605.37 angstrom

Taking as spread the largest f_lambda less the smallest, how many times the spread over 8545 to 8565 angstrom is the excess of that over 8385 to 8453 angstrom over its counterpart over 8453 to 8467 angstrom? 0.03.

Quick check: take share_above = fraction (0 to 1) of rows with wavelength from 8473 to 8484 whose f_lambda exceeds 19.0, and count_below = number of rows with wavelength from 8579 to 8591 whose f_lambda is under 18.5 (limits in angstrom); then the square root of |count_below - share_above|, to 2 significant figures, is 1.3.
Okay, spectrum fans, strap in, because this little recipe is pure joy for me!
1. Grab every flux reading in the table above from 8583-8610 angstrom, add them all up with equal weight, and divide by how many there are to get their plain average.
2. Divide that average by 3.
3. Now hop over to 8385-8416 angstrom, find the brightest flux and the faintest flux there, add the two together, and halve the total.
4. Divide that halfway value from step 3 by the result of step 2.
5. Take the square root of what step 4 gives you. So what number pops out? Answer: 1.774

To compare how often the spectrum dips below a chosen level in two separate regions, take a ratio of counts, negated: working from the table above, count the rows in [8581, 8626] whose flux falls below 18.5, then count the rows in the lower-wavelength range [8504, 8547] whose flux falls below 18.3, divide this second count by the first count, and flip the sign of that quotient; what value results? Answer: -2.0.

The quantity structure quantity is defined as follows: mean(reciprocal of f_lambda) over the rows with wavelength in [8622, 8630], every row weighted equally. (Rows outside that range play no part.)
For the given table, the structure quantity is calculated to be 0.052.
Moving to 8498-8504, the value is 0.057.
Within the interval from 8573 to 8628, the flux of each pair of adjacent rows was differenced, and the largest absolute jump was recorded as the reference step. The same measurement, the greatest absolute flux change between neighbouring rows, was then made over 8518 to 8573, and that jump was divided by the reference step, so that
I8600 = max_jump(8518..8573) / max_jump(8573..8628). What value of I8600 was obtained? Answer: 2.0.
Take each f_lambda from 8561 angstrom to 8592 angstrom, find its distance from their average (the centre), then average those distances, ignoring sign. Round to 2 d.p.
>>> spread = 0.71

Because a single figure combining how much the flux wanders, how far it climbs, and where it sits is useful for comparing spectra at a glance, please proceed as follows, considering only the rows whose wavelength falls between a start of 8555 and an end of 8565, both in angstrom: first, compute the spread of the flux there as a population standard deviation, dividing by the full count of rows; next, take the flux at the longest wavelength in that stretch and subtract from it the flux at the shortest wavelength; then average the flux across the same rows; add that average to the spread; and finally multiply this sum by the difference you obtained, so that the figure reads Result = 18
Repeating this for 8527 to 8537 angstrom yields -35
